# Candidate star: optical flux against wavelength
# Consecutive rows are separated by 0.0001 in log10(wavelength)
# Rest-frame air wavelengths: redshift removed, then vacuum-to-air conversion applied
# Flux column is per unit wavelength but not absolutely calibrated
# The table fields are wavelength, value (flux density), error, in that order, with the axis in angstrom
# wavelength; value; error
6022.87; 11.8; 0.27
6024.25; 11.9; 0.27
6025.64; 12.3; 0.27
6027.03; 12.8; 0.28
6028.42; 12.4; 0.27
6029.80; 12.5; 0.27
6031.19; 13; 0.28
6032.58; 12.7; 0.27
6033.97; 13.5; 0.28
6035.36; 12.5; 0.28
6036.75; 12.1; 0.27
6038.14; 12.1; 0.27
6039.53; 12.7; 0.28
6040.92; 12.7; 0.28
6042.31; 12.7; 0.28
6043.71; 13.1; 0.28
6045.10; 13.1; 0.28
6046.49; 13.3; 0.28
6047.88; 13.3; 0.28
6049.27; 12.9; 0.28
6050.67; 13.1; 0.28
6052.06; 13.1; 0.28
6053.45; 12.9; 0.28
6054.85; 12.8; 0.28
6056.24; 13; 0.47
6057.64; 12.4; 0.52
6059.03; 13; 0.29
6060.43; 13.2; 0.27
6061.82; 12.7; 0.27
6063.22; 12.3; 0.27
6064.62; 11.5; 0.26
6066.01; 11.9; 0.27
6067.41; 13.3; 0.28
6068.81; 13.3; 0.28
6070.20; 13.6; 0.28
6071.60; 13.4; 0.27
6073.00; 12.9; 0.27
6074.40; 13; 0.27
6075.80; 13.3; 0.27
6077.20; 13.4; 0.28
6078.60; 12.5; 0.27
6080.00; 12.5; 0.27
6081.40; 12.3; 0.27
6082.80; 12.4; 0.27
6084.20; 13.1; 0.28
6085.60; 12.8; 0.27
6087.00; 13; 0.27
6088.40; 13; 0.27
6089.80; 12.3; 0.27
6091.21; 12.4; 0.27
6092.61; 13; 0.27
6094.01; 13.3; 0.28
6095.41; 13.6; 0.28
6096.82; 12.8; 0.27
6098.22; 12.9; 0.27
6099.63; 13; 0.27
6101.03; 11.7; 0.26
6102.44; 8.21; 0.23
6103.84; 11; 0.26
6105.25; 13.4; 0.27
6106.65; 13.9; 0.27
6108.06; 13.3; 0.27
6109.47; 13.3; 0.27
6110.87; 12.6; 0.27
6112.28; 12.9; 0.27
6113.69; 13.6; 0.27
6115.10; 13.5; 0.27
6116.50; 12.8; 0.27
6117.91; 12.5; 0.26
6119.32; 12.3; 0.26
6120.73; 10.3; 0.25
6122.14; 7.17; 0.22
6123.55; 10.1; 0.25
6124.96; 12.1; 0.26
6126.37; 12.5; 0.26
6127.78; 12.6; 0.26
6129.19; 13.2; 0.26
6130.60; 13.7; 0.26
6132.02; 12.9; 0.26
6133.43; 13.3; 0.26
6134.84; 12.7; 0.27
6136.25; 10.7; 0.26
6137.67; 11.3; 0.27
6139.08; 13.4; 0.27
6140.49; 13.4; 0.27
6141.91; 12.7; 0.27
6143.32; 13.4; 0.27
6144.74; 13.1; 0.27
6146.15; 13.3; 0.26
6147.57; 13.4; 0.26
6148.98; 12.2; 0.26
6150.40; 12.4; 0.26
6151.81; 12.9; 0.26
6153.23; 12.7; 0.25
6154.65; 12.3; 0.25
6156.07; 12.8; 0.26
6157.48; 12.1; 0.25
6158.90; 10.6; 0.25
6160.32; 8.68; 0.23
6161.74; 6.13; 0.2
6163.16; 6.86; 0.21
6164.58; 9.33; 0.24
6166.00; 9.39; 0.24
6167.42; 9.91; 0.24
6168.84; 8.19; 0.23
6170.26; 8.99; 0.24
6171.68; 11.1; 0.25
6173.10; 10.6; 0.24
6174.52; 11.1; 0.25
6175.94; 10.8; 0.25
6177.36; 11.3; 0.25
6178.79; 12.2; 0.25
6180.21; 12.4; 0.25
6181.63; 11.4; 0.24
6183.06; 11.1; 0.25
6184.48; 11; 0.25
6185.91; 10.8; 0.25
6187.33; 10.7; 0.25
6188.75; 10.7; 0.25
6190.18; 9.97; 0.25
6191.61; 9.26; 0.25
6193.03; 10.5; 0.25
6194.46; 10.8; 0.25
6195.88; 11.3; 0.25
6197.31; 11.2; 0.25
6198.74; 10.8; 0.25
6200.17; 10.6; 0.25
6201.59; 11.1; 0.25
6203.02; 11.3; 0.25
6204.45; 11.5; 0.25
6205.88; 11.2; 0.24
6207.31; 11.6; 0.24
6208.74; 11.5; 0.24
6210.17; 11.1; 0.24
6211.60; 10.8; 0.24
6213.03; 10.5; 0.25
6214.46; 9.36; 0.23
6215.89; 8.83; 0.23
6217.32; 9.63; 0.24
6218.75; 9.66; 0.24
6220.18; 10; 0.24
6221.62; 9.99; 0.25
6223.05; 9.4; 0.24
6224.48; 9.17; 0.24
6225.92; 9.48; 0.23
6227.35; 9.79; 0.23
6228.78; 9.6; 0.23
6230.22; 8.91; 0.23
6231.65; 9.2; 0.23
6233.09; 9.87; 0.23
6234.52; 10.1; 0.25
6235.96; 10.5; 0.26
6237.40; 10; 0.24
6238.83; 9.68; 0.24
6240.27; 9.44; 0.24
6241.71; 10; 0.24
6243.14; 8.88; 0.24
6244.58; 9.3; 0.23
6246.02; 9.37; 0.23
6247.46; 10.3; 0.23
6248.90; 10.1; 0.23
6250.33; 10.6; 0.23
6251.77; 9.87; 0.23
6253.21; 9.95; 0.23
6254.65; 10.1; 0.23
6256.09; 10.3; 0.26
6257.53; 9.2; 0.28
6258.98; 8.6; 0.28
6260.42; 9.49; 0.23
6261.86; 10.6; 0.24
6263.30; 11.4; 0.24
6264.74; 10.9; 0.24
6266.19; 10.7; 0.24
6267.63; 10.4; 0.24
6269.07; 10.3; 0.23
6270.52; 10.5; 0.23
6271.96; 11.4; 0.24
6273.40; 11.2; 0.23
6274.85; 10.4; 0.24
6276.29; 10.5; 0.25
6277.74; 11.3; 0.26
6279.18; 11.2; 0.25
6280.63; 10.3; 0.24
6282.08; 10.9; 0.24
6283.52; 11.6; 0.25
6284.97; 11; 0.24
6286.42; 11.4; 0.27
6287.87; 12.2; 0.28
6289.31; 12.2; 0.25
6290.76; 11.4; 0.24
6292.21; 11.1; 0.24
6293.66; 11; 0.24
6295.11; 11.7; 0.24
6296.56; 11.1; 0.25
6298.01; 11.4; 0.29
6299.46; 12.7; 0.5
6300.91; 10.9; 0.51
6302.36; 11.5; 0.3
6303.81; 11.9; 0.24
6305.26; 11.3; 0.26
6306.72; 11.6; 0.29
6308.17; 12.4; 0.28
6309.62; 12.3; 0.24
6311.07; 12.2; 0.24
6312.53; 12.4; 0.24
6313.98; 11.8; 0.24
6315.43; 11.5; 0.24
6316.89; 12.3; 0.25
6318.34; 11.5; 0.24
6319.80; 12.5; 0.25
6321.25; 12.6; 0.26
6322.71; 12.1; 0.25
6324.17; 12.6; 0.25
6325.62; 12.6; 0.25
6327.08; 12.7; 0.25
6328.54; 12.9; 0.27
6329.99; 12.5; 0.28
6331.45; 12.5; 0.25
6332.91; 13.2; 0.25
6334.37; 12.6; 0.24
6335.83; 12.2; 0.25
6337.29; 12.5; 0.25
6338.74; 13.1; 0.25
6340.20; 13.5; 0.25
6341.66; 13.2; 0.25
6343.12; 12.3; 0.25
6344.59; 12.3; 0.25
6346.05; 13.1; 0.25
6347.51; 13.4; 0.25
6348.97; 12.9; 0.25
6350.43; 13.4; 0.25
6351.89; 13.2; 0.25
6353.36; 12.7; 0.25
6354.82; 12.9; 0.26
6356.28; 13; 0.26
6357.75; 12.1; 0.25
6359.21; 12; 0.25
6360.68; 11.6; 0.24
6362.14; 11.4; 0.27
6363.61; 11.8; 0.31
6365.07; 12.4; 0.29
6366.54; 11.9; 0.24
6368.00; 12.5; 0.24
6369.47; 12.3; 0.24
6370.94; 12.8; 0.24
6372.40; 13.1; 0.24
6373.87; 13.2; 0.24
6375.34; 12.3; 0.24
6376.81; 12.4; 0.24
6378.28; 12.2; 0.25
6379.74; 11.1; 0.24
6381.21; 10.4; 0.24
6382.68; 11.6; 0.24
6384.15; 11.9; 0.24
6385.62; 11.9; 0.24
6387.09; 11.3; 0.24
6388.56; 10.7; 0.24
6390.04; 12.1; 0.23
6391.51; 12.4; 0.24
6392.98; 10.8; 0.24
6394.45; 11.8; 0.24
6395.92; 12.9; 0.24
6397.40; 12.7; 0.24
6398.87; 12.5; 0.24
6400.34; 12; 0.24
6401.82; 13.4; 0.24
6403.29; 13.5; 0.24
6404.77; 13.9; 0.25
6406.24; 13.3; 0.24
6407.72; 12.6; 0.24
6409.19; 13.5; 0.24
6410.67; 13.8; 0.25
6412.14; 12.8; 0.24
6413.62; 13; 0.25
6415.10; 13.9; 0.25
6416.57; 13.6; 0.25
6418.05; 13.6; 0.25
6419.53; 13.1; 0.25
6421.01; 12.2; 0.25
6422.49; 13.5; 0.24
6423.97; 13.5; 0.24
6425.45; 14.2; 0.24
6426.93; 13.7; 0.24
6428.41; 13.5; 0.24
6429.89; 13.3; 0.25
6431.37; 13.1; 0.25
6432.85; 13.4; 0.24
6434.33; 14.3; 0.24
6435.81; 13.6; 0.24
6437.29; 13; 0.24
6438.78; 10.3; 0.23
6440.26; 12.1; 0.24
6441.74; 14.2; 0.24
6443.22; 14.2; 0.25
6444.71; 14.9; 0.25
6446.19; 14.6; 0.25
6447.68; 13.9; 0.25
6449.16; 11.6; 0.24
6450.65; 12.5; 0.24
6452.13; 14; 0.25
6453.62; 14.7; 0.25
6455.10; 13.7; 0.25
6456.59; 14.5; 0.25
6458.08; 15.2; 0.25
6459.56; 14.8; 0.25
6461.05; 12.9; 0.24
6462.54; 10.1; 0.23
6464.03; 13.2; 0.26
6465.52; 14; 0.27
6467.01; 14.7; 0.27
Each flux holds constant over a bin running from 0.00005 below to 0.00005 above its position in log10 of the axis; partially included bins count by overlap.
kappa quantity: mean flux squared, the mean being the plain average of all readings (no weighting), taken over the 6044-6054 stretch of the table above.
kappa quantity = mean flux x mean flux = 172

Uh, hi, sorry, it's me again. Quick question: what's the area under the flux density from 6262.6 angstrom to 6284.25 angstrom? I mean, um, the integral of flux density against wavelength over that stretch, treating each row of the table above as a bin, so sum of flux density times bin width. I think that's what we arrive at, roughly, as 235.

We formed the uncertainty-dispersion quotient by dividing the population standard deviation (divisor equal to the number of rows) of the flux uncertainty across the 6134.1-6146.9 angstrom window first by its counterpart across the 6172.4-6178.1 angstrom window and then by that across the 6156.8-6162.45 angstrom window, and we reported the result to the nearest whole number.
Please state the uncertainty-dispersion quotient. 47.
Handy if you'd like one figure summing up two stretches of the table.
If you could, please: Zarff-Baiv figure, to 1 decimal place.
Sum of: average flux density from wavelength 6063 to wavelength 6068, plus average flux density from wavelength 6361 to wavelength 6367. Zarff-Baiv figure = 24.1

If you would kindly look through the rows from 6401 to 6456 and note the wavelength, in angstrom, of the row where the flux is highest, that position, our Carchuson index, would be 6444.71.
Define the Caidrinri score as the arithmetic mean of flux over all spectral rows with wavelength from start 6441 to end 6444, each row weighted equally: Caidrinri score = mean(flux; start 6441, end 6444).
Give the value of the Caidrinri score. 14.2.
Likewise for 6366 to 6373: 12.5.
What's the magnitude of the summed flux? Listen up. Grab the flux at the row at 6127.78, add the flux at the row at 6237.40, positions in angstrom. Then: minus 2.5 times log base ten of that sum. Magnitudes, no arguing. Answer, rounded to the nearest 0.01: -3.39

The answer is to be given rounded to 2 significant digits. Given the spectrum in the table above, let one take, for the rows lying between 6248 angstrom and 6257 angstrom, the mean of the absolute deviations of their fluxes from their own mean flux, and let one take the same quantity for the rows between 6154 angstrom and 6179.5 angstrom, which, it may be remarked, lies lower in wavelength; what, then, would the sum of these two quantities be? 1.7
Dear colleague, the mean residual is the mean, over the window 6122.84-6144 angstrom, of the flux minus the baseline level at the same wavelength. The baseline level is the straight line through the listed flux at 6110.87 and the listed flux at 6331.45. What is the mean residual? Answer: -0.06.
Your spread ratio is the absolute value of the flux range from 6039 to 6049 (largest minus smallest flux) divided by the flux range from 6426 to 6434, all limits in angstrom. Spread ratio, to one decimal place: 1.0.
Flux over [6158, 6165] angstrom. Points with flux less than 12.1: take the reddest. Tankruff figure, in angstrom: 6164.58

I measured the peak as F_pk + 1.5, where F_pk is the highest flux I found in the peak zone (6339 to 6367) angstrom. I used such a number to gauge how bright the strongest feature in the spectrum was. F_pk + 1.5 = 15.0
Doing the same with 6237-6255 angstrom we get 12.1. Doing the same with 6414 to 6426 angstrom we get 15.7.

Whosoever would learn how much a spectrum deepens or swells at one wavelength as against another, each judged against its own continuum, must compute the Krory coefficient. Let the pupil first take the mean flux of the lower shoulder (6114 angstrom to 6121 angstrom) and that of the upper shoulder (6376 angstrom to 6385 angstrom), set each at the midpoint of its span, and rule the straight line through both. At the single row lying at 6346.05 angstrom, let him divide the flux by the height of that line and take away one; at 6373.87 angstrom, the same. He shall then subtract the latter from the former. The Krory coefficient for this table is -0.02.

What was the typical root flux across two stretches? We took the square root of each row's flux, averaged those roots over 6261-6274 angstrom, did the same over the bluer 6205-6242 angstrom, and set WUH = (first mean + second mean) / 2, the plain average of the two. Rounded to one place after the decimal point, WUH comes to 3.2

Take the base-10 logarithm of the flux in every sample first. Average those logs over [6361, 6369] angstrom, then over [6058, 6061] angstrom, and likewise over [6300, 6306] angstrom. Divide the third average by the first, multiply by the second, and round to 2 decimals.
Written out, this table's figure 1.09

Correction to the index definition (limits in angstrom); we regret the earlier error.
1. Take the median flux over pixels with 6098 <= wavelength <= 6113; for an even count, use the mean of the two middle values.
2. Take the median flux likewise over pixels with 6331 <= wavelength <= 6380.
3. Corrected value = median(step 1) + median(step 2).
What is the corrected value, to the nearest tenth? 25.4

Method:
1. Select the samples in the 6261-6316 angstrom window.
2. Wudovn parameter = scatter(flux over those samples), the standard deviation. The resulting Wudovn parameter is 0.64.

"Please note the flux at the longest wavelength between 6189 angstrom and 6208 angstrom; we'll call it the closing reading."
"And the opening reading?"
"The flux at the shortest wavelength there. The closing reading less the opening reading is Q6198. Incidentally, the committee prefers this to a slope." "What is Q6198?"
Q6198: 1.6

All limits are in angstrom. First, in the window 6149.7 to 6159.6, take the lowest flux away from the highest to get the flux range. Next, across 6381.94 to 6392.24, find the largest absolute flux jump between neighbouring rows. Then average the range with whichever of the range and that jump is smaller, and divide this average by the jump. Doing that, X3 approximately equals 1.3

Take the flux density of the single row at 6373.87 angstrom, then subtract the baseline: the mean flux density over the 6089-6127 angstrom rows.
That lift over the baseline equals 1.0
